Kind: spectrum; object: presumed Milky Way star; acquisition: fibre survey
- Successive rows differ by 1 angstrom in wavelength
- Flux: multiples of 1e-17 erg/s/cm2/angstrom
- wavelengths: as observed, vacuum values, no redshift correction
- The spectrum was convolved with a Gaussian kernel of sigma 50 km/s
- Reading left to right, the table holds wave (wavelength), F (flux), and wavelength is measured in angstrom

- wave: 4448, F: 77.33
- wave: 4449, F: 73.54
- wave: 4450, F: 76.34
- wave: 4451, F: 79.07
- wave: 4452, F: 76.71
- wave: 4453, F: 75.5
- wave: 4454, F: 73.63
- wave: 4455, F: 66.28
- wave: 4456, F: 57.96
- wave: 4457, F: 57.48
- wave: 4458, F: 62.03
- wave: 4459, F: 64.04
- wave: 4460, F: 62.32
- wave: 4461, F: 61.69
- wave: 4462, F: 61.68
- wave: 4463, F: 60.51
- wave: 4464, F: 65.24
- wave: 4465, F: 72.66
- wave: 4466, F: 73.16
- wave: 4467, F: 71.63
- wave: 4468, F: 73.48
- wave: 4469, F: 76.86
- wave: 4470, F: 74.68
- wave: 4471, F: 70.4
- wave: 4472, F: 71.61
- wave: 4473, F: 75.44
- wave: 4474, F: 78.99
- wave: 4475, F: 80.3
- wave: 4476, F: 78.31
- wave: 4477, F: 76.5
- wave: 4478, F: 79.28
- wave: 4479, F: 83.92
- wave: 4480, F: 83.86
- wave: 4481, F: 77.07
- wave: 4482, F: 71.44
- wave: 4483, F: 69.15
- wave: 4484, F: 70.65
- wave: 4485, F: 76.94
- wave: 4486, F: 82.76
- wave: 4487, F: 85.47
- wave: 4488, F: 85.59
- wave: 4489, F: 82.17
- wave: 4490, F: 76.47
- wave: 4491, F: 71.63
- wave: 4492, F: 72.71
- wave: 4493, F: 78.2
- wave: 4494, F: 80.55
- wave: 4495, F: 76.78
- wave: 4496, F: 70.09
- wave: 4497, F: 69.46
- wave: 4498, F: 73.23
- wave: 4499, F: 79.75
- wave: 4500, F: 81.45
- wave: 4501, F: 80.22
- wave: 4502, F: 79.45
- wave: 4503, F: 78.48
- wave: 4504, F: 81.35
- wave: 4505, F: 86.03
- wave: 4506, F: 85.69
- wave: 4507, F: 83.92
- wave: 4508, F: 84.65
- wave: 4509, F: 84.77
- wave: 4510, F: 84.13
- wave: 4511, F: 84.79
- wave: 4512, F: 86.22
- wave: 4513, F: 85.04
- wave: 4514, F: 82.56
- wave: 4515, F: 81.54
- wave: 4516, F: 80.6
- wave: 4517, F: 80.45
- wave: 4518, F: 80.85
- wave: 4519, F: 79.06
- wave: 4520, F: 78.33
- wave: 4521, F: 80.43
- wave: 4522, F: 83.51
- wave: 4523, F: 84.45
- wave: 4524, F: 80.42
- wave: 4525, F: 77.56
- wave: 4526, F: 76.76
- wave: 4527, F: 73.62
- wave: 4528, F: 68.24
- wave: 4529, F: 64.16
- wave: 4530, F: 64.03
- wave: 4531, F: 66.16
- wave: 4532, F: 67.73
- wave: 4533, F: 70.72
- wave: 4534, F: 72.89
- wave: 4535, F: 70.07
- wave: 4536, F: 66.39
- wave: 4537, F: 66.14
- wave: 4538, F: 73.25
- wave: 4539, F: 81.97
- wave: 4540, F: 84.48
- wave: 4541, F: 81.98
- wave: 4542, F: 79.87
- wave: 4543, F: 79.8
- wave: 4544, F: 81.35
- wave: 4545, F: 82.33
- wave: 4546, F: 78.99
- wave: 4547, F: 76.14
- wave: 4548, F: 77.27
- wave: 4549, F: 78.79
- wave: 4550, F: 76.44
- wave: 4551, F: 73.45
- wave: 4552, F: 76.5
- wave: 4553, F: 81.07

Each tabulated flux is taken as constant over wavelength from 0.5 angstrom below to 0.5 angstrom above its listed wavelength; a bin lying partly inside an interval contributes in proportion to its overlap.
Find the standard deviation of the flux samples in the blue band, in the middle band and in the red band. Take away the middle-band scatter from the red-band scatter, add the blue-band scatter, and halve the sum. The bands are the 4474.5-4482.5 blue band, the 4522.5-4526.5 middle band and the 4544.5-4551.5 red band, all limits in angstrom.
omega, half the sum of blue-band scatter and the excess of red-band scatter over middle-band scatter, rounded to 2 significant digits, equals 1.7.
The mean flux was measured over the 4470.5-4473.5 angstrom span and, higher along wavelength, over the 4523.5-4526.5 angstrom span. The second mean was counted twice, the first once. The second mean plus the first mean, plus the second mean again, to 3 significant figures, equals 229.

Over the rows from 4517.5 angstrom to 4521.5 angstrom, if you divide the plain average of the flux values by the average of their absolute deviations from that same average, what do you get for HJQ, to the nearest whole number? 82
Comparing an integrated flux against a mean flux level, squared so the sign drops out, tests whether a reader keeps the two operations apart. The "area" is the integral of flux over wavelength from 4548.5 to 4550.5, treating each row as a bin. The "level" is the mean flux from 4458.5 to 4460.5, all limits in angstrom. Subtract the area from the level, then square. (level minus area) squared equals 8473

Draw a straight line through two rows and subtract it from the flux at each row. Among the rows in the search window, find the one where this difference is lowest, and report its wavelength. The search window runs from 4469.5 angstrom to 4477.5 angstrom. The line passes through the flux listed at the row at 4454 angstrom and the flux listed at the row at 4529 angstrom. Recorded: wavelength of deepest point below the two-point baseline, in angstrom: 4471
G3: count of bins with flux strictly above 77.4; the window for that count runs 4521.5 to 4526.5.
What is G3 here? 4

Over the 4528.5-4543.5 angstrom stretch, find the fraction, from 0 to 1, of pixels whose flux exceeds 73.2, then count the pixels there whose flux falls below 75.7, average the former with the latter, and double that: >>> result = 10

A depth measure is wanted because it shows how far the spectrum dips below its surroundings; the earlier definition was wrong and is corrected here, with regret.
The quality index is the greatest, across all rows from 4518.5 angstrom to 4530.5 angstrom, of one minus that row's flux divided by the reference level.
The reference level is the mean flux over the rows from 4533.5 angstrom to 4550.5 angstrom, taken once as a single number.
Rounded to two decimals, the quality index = 0.17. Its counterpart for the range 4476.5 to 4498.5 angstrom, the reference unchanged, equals 0.10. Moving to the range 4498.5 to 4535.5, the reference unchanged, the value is 0.17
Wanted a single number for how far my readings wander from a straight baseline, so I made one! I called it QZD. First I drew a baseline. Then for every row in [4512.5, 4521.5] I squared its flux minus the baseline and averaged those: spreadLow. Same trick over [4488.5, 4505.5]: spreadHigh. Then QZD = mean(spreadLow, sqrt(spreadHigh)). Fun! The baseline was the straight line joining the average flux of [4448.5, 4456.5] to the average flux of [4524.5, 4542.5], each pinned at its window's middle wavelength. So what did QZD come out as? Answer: 41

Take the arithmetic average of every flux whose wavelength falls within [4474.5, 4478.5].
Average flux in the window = 79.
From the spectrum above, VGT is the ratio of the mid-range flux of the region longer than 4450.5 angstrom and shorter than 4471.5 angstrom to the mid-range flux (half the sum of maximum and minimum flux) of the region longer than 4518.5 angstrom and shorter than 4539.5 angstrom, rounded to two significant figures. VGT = 0.92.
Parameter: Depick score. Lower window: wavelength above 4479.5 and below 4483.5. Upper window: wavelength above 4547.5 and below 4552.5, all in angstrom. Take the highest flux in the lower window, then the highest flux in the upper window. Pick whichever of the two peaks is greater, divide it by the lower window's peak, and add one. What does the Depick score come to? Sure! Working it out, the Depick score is 2.00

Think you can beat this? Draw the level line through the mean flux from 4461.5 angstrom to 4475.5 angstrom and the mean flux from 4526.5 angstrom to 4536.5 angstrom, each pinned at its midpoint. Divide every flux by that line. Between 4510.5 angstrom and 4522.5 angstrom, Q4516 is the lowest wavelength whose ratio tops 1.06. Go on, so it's 4511 angstrom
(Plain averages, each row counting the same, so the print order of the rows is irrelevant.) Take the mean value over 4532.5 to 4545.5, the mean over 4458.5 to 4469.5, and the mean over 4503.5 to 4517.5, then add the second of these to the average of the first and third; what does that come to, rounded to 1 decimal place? 147.5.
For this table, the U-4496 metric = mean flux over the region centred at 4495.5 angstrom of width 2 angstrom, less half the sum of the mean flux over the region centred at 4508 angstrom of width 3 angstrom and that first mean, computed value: -6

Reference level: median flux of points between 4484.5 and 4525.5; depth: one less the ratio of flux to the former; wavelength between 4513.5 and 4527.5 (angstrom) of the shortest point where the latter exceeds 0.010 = 4519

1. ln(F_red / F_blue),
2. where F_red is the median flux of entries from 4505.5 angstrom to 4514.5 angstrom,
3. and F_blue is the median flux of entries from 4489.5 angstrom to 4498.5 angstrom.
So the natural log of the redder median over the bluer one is 0.15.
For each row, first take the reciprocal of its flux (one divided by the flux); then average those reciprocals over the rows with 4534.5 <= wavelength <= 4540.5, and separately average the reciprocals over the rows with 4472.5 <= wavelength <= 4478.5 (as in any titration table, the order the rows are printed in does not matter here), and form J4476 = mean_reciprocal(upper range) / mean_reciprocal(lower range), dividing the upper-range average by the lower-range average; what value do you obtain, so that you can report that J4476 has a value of 1.07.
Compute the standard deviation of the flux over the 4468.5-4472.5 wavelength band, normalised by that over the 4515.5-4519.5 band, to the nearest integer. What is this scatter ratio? 4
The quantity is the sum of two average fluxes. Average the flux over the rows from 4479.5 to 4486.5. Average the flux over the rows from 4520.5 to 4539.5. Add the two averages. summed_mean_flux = 149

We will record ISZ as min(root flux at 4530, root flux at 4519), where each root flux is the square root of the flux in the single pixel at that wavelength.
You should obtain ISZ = 8.0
